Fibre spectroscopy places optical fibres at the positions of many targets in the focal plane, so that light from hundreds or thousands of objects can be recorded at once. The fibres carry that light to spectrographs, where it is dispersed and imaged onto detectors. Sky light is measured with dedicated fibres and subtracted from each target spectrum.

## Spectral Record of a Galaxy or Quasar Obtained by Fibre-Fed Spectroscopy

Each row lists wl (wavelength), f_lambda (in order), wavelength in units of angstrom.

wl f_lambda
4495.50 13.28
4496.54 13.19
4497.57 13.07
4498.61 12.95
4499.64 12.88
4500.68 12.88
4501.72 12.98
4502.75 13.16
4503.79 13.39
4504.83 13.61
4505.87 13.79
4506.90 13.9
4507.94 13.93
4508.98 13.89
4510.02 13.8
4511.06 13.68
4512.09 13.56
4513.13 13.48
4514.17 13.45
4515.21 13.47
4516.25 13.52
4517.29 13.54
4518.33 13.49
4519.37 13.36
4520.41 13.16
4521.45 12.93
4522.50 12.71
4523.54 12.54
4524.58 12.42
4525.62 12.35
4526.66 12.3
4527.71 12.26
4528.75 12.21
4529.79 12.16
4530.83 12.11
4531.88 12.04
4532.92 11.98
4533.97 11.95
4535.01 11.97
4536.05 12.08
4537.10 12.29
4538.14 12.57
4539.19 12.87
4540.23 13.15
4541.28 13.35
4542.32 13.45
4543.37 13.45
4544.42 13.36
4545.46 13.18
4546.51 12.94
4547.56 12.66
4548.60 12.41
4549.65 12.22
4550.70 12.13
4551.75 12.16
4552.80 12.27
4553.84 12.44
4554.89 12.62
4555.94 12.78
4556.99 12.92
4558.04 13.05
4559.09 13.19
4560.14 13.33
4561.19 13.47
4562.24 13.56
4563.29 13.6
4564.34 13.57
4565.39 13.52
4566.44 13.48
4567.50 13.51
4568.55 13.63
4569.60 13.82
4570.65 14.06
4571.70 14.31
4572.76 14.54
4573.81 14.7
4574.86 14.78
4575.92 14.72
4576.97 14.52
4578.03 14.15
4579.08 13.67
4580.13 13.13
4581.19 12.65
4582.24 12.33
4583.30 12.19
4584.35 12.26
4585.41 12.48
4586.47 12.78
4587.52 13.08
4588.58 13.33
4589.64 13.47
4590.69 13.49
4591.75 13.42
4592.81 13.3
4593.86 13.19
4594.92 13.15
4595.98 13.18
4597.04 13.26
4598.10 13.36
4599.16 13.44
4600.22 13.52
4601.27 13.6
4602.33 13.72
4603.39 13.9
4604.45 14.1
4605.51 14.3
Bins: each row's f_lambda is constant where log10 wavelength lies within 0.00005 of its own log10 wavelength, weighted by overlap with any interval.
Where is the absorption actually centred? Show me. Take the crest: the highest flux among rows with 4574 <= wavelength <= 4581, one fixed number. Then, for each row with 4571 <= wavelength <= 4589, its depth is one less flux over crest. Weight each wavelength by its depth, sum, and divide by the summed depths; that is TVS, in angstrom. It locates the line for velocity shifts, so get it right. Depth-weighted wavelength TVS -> 4583.2 angstrom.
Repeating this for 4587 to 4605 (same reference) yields 4595.3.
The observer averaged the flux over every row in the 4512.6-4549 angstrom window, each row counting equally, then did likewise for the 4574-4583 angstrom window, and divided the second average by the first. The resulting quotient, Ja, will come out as 1.08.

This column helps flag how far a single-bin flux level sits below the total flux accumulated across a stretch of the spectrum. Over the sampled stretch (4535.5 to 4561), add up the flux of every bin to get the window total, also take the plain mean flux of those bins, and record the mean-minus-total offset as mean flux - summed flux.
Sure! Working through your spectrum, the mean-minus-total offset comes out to -294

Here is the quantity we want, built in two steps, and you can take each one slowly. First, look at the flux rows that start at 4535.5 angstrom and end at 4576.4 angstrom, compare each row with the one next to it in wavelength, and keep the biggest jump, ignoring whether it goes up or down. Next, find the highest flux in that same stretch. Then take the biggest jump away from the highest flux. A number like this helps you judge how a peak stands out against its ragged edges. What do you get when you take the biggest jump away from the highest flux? 14.5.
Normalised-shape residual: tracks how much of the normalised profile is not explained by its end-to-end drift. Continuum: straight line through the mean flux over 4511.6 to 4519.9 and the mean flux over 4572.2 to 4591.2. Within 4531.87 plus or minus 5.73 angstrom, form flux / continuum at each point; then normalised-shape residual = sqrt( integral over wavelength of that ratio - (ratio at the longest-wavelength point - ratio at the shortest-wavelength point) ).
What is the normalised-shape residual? 3.21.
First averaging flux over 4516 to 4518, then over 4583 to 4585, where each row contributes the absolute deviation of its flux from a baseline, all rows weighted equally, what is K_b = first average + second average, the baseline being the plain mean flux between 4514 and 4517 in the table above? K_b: 1.3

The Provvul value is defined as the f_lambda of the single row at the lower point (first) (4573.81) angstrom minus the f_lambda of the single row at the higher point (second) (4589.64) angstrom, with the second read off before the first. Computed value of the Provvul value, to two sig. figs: 1.2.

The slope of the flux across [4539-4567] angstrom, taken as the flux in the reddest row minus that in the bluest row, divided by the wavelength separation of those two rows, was 0.022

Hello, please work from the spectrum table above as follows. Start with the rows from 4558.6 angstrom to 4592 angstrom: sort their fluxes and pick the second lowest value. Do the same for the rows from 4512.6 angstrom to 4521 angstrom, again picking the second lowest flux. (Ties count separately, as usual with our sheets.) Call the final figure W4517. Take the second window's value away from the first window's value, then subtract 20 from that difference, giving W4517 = -21.1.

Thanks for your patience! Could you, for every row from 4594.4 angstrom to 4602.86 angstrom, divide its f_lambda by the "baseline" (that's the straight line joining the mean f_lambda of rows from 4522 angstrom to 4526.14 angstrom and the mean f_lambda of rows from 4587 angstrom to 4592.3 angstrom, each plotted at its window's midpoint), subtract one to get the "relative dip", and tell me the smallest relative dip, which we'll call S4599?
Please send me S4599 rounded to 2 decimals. -0.02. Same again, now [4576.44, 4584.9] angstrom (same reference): -0.08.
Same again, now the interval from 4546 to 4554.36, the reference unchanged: -0.06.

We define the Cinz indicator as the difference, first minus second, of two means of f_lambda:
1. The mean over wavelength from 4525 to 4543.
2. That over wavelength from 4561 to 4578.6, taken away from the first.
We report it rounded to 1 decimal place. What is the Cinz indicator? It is -1.6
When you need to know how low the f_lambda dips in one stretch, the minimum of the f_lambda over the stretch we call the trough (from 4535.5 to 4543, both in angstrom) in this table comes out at 12.08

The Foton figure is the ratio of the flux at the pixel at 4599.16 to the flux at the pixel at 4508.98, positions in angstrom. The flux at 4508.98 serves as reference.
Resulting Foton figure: 0.97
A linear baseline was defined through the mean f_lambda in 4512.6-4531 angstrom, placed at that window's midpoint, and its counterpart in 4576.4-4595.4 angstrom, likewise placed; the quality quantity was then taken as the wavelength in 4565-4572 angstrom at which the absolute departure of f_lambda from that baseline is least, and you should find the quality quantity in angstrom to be 4566.44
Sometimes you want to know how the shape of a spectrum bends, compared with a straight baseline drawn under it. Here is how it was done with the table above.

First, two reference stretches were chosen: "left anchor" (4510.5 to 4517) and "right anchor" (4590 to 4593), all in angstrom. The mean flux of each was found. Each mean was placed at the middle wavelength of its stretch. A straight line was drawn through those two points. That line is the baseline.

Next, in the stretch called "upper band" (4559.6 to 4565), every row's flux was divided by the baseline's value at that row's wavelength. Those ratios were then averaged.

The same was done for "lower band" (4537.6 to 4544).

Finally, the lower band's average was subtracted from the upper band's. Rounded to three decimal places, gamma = 0.030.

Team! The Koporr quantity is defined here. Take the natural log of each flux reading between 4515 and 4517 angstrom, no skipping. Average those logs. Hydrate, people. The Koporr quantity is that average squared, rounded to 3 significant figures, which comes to 6.77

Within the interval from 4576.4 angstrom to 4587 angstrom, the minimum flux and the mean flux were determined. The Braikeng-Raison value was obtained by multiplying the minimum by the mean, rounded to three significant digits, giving 159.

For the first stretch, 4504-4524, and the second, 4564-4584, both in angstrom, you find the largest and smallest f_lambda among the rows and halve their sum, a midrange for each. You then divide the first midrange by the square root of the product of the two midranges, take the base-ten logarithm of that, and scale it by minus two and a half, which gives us 0.010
